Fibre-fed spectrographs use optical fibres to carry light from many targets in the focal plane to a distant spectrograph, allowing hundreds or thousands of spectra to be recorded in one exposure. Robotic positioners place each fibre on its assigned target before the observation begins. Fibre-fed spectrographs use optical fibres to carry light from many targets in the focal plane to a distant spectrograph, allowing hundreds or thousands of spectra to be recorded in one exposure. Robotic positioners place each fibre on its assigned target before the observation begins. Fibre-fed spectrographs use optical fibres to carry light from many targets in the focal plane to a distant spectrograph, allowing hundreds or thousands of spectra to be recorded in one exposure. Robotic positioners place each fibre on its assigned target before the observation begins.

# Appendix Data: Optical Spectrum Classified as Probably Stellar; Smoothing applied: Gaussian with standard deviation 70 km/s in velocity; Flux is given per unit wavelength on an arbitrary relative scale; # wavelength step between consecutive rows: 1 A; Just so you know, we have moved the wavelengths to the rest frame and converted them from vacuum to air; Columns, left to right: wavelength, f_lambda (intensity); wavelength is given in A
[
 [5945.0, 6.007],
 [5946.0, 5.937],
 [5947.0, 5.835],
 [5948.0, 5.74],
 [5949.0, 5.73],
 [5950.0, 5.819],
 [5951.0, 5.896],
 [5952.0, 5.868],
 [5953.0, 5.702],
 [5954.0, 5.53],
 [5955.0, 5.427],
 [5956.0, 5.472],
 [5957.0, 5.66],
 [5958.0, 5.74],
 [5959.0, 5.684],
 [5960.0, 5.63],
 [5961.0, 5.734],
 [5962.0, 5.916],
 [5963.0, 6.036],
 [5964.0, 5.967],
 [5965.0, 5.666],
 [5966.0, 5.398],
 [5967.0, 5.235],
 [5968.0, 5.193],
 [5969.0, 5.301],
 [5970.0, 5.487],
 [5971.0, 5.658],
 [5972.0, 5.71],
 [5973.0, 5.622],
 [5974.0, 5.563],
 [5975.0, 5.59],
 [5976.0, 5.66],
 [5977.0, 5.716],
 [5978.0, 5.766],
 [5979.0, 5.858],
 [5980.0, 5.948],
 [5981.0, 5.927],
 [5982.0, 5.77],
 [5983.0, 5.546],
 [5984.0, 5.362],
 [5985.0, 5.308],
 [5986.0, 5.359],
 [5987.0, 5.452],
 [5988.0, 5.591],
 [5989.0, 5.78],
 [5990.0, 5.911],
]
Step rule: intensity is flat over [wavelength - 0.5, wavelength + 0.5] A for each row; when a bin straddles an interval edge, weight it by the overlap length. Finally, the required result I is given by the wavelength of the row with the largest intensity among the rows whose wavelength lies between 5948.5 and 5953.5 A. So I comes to 5951.0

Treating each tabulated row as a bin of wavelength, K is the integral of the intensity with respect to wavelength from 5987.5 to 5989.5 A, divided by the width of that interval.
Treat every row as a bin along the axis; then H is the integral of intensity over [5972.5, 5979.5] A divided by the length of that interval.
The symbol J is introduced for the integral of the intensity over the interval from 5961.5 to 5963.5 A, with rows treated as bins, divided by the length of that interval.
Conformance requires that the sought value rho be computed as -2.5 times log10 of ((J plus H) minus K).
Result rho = -1.94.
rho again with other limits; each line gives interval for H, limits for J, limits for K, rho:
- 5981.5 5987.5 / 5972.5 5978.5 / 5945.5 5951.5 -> -1.81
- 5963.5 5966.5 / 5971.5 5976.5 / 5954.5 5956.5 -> -1.92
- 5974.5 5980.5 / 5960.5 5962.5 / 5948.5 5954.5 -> -1.91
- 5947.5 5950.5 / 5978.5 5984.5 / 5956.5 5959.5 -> -1.91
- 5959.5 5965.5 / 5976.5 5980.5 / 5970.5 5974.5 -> -1.95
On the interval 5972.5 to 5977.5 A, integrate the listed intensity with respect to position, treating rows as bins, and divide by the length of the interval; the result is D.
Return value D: 5.63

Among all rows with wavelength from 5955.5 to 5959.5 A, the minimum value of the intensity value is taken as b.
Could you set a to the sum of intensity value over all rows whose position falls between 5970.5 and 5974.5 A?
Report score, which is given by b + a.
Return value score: 28.0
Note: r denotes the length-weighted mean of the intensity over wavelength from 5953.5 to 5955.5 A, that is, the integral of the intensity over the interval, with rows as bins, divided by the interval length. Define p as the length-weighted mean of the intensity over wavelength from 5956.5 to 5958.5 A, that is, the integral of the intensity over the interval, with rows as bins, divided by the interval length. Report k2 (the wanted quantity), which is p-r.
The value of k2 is 0.22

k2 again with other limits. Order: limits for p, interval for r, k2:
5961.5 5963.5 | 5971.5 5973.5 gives 0.31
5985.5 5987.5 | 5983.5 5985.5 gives 0.07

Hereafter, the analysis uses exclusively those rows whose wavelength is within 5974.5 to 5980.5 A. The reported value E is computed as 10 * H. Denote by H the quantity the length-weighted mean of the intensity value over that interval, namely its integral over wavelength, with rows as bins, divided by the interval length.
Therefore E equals 57.6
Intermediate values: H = 5.76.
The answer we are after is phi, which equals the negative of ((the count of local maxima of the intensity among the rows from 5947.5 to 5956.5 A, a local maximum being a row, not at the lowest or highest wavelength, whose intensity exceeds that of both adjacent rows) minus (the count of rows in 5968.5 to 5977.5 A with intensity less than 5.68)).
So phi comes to 6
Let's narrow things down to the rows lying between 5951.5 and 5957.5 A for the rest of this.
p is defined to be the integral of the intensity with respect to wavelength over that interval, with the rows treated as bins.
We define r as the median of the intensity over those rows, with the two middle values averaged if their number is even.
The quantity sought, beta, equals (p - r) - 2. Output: 26.1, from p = 33.7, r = 5.6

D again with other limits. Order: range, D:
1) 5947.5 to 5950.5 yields 5.76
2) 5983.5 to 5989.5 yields 5.48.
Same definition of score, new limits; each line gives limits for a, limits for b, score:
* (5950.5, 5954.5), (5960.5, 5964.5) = 28.7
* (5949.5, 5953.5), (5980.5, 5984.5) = 28.6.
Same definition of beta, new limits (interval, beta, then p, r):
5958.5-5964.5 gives 27.1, 35.0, 5.8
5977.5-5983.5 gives 27.0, 34.8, 5.8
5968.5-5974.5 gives 25.7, 33.3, 5.6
